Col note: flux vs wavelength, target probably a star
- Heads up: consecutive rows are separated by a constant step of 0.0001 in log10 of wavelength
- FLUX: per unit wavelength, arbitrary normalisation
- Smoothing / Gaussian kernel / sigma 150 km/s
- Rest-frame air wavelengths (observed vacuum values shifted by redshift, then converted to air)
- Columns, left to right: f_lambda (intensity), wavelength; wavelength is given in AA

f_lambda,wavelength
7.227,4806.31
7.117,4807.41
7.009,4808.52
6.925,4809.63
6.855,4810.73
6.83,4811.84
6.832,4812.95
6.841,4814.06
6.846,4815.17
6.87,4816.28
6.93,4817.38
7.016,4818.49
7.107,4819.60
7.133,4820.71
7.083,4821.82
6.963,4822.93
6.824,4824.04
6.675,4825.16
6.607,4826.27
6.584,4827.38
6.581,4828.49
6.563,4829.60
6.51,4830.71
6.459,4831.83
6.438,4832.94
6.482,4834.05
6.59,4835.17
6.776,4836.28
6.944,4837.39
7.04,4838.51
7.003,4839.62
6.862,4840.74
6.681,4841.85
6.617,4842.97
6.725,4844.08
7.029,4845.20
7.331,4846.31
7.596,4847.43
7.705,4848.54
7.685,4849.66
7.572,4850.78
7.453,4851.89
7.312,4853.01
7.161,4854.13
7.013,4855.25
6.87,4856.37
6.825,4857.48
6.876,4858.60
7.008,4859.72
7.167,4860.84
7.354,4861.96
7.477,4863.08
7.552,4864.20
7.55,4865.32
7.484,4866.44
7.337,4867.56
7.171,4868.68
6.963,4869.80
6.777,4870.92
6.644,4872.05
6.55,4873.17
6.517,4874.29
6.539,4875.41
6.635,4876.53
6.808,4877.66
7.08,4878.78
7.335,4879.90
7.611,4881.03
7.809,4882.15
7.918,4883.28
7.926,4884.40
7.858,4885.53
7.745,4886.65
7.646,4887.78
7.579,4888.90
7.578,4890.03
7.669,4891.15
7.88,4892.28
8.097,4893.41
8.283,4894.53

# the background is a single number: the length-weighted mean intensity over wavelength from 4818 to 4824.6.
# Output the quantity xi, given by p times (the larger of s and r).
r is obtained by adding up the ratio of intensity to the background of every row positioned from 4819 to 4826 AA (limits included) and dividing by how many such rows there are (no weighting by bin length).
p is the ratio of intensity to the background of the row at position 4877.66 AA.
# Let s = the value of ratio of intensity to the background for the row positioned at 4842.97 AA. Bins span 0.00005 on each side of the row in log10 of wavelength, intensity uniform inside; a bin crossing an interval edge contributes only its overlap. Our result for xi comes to 0.96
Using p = 0.970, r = 0.99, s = 0.94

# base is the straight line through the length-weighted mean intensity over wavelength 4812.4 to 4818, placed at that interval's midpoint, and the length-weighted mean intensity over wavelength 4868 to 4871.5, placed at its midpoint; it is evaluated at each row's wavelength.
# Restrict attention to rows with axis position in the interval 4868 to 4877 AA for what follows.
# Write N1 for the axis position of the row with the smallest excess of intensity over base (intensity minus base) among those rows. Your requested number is 4874.29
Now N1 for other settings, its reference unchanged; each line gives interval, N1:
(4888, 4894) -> 4890.03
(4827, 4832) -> 4831.83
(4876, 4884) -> 4876.53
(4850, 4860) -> 4857.48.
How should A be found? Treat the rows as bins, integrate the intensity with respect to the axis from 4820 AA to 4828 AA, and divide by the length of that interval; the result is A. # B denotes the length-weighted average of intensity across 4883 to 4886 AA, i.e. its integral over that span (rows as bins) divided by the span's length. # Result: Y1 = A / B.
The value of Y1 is 0.87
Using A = 6.84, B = 7.9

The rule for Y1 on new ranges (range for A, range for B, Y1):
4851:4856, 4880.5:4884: 0.93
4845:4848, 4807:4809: 1.05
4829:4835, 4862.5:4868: 0.87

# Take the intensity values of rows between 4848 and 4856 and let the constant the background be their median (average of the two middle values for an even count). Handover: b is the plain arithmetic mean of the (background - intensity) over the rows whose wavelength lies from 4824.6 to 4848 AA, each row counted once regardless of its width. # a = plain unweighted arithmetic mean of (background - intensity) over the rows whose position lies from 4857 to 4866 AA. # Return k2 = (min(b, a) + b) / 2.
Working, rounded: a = 0.23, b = 0.69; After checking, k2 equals 0.46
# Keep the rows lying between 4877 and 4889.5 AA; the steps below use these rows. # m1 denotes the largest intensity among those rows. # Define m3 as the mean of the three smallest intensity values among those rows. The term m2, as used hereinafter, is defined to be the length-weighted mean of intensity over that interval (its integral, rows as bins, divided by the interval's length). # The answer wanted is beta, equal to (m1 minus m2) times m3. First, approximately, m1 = 7.926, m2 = 7.6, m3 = 7.07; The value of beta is 3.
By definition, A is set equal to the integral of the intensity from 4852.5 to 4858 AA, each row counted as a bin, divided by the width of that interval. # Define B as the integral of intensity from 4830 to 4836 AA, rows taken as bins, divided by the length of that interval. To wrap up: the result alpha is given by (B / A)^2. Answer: 0.85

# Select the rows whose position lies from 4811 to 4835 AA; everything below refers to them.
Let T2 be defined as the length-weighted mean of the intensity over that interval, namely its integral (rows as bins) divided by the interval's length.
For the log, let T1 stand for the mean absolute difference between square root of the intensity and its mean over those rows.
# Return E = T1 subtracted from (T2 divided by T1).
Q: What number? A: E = 182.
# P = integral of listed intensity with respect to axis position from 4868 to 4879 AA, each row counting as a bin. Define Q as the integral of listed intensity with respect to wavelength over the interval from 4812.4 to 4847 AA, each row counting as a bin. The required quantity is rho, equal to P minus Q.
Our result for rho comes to -161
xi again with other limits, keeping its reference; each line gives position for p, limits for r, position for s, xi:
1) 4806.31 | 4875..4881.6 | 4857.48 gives 1.03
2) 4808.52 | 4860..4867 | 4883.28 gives 1.13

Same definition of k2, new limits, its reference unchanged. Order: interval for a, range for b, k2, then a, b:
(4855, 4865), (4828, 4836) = 0.63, 0.33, 0.94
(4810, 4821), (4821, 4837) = 0.66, 0.53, 0.80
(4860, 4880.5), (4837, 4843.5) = 0.50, 0.40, 0.60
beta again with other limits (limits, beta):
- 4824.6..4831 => 1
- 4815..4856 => 5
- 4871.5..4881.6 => 5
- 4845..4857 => 2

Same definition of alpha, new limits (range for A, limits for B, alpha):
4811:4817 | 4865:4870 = 1.14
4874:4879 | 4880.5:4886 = 1.36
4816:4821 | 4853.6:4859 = 0.98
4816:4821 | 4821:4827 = 0.95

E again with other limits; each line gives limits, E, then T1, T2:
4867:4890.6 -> 87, 0.084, 7.2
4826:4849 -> 126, 0.054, 6.8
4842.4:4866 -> 134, 0.054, 7.2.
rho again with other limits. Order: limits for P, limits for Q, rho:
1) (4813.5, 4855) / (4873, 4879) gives 248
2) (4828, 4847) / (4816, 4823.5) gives 76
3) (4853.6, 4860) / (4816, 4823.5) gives -8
